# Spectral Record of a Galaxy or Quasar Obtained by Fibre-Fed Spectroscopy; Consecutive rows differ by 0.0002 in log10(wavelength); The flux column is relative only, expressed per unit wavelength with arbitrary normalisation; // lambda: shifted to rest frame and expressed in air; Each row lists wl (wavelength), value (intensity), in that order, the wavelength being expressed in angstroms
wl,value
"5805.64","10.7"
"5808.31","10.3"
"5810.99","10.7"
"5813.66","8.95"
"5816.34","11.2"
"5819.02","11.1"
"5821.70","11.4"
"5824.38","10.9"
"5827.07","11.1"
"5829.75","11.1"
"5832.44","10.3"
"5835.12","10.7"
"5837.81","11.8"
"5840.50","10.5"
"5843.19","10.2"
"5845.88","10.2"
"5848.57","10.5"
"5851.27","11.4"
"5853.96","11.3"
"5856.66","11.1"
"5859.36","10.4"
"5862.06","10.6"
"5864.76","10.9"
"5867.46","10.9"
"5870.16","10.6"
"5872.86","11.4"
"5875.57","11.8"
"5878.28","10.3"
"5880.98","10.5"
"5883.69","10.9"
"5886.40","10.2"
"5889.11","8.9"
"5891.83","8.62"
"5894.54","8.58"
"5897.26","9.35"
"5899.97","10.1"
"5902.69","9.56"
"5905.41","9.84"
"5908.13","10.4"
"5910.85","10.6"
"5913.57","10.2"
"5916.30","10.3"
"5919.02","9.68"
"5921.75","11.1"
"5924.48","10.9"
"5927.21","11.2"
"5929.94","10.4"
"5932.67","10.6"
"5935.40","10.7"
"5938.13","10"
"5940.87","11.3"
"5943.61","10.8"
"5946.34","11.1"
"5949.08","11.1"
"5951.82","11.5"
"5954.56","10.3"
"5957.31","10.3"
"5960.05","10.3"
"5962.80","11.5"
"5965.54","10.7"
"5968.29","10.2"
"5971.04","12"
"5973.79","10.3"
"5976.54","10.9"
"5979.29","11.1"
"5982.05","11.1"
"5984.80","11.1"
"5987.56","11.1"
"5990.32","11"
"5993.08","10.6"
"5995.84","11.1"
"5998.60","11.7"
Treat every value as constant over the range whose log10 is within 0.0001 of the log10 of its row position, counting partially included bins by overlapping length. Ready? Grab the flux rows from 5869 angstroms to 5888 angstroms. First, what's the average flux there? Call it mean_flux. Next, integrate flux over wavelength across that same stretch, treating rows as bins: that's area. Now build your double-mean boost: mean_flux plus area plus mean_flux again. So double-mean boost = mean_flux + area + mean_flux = 227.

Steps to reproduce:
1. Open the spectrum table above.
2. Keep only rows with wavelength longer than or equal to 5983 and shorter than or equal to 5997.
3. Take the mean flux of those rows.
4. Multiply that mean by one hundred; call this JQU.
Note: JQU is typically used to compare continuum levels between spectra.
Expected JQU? 1098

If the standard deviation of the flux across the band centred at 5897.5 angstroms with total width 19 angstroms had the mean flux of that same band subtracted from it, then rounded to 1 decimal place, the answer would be -8.7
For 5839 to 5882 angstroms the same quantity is -10.3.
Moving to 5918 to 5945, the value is -10.2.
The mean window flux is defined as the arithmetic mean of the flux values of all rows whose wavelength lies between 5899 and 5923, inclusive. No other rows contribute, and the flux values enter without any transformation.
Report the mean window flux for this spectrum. 10.2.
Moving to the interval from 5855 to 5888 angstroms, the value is 10.8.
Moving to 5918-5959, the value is 10.7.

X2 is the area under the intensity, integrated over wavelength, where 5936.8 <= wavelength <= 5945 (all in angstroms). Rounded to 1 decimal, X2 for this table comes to 87.8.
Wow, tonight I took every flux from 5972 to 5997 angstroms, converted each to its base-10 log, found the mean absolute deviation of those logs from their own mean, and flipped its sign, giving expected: -0.009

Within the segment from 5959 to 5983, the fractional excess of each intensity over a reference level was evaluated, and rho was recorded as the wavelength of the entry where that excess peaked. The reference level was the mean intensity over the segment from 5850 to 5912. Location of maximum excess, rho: 5971.04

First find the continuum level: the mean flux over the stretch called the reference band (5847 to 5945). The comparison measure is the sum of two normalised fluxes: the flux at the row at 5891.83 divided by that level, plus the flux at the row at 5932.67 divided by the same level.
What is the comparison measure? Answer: 1.84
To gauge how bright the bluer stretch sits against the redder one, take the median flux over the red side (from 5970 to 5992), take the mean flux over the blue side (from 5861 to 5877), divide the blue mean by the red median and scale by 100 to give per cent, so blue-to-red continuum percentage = 99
